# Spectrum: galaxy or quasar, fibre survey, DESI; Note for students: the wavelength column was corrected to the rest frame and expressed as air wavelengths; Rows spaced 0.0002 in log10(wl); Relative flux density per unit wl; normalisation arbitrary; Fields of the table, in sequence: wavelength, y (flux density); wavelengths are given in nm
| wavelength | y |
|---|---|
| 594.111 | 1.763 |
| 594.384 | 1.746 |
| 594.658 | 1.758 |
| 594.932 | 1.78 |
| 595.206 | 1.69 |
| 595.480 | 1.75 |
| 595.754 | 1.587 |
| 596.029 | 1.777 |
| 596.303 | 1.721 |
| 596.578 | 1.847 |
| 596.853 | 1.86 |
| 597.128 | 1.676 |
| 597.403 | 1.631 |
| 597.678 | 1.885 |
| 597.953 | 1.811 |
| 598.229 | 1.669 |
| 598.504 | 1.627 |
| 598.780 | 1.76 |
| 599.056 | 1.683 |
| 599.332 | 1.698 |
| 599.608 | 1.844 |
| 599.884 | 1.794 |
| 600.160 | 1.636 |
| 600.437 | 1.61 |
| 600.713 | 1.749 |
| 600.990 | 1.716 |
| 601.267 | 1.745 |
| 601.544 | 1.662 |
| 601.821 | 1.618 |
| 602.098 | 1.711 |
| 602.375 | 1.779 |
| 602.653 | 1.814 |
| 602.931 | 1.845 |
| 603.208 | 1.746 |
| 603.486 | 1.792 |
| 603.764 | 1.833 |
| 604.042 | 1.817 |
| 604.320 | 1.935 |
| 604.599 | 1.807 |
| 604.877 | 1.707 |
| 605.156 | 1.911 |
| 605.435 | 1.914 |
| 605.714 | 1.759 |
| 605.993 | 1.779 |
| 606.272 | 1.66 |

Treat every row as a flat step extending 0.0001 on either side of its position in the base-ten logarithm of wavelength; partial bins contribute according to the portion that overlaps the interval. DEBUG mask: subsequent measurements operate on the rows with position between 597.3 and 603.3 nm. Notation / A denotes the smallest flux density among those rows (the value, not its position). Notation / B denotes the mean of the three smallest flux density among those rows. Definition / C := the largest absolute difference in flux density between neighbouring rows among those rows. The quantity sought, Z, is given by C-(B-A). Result 0.25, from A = 1.61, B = 1.62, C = 0.25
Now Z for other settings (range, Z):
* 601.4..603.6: 0.05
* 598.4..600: 0.10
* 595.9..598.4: 0.23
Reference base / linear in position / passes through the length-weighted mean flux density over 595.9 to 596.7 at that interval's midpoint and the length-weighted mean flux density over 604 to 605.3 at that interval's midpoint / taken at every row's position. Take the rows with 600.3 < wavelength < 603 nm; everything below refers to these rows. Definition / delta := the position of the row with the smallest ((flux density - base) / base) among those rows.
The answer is 601.821 nm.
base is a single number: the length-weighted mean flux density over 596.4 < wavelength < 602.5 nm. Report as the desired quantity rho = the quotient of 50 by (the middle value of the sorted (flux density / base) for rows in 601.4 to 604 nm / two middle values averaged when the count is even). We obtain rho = 48.55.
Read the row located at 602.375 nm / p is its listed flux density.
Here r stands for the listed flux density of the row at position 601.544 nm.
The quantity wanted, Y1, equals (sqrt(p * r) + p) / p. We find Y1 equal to 1.97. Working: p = 1.779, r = 1.662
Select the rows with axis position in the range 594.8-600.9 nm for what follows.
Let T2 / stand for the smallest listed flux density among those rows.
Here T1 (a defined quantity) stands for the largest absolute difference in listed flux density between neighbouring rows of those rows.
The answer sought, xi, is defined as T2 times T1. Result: 0.403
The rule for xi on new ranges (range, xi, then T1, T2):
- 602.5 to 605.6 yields 0.348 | 0.20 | 1.707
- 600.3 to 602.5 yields 0.224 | 0.14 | 1.61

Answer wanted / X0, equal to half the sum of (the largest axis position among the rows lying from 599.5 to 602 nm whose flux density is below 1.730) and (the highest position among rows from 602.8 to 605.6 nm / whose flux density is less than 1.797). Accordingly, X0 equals 603.35 nm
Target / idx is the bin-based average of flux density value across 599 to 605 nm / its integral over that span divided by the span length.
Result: 1.75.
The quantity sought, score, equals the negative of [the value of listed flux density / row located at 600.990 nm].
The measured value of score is -1.72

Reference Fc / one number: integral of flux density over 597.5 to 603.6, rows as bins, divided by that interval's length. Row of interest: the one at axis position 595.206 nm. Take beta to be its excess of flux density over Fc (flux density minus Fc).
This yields -0.045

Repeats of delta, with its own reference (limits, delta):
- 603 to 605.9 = 604.877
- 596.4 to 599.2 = 598.504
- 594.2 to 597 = 595.754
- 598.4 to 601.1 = 600.437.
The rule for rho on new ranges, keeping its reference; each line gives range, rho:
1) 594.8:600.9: 49.79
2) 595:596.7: 49.77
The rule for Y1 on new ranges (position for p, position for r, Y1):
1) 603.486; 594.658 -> 1.99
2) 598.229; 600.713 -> 2.02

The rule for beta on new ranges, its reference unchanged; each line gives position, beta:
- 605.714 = 0.024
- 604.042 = 0.082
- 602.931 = 0.110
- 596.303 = -0.014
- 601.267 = 0.010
